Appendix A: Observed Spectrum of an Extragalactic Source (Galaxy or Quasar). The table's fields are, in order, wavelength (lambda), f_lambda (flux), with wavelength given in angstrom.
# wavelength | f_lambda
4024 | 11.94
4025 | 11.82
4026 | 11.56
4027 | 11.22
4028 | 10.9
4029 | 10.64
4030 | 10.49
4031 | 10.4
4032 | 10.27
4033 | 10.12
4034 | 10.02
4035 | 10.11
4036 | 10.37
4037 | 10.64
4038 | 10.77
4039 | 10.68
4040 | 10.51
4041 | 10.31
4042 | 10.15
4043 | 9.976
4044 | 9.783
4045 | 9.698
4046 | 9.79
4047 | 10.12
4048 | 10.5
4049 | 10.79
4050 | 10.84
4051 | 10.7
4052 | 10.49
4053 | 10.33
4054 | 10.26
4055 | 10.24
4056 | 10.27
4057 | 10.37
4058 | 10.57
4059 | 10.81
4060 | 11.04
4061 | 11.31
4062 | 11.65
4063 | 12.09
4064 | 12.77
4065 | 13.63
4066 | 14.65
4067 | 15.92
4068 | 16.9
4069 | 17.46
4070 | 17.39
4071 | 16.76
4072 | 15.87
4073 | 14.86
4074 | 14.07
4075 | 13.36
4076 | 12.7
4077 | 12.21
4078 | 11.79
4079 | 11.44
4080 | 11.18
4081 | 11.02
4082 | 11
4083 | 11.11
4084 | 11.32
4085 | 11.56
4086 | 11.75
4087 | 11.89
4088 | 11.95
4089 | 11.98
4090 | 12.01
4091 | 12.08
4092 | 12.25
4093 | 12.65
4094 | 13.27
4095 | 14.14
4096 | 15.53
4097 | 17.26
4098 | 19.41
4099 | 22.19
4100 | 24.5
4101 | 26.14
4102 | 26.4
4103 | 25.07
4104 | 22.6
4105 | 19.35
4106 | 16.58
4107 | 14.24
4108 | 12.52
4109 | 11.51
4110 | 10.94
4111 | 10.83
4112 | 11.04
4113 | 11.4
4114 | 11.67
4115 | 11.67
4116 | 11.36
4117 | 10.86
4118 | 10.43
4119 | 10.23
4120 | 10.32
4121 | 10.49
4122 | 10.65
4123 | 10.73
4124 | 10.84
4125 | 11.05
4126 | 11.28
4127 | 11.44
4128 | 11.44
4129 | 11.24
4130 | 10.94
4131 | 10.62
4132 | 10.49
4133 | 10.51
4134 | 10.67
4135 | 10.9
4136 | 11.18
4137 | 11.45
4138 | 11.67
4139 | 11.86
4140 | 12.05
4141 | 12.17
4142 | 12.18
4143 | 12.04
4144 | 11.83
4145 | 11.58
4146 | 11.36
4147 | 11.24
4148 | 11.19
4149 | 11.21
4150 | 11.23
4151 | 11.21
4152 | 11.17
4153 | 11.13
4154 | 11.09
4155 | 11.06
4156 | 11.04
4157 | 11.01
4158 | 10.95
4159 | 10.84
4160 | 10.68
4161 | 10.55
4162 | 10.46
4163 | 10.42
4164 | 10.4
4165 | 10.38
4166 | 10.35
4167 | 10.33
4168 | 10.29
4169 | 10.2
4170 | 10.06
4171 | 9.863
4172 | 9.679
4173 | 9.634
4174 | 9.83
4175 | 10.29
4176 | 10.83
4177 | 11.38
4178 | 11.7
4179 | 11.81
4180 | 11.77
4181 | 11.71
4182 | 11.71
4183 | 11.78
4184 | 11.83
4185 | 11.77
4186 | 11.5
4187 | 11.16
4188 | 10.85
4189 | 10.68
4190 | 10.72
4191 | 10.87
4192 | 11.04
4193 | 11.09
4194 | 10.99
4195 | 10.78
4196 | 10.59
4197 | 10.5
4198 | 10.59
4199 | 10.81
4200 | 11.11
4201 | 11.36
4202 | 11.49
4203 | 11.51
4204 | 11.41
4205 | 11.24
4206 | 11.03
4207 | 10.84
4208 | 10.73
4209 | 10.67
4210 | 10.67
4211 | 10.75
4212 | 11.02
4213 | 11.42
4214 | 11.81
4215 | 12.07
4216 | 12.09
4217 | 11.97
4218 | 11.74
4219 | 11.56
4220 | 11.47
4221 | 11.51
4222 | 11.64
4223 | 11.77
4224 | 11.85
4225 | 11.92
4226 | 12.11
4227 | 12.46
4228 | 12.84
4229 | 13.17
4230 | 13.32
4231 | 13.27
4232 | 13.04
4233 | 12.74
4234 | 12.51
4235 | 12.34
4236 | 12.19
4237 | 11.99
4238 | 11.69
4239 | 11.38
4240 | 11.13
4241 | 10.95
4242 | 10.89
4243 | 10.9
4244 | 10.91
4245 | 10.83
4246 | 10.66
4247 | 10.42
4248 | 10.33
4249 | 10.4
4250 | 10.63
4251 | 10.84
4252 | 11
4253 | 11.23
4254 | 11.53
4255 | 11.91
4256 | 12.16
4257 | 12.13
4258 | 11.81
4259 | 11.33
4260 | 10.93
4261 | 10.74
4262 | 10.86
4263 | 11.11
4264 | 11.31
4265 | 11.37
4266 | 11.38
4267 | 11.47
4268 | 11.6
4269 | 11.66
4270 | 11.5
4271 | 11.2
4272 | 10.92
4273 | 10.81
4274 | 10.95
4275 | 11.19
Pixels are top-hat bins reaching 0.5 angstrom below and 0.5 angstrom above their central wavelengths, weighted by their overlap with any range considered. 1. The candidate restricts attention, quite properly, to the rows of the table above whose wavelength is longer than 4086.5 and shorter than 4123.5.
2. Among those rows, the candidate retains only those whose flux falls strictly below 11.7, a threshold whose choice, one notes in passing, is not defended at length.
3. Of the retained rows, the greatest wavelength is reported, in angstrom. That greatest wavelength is 4123 angstrom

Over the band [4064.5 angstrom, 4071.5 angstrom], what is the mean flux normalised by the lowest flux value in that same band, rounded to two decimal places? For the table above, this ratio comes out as 1.18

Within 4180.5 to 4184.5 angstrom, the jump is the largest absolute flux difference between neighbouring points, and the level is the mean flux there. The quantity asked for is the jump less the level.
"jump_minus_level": -11.7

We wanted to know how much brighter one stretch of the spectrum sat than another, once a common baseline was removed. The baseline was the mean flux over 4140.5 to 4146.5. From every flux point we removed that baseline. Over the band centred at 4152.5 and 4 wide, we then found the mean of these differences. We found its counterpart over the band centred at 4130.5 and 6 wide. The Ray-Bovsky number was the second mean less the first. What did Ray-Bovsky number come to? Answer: -0.3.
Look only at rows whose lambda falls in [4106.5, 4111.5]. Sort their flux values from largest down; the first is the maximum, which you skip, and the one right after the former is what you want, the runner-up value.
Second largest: 12.52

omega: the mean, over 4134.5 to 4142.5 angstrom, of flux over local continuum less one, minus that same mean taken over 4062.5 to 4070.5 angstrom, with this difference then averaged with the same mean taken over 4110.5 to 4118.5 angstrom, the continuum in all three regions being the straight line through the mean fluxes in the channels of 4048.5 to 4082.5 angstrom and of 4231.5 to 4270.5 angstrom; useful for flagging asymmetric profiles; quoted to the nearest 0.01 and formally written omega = -0.16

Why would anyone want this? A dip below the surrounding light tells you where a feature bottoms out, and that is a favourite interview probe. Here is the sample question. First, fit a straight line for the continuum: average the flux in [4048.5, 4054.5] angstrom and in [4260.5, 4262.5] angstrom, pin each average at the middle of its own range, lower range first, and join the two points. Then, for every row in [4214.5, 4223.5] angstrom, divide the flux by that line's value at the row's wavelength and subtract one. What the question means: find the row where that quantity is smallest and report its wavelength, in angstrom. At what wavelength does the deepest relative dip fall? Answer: 4220 angstrom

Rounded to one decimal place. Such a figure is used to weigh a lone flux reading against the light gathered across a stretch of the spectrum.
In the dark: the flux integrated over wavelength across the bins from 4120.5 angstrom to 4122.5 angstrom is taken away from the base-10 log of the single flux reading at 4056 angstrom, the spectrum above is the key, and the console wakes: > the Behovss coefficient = -20.1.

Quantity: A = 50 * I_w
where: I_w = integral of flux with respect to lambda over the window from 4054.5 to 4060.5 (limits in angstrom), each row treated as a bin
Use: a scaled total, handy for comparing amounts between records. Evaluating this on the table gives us 3165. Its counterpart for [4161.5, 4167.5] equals 3117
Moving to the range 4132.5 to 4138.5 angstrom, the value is 3319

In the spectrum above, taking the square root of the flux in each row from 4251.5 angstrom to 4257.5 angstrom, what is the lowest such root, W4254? 3.32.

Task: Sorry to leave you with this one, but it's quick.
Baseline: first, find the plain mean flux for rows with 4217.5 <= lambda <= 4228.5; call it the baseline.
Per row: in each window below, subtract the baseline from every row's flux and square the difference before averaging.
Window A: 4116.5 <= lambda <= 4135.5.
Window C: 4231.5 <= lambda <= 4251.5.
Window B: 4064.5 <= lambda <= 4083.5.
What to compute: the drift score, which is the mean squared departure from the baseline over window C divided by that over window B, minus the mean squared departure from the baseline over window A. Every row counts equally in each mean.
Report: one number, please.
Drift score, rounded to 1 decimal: -1.2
